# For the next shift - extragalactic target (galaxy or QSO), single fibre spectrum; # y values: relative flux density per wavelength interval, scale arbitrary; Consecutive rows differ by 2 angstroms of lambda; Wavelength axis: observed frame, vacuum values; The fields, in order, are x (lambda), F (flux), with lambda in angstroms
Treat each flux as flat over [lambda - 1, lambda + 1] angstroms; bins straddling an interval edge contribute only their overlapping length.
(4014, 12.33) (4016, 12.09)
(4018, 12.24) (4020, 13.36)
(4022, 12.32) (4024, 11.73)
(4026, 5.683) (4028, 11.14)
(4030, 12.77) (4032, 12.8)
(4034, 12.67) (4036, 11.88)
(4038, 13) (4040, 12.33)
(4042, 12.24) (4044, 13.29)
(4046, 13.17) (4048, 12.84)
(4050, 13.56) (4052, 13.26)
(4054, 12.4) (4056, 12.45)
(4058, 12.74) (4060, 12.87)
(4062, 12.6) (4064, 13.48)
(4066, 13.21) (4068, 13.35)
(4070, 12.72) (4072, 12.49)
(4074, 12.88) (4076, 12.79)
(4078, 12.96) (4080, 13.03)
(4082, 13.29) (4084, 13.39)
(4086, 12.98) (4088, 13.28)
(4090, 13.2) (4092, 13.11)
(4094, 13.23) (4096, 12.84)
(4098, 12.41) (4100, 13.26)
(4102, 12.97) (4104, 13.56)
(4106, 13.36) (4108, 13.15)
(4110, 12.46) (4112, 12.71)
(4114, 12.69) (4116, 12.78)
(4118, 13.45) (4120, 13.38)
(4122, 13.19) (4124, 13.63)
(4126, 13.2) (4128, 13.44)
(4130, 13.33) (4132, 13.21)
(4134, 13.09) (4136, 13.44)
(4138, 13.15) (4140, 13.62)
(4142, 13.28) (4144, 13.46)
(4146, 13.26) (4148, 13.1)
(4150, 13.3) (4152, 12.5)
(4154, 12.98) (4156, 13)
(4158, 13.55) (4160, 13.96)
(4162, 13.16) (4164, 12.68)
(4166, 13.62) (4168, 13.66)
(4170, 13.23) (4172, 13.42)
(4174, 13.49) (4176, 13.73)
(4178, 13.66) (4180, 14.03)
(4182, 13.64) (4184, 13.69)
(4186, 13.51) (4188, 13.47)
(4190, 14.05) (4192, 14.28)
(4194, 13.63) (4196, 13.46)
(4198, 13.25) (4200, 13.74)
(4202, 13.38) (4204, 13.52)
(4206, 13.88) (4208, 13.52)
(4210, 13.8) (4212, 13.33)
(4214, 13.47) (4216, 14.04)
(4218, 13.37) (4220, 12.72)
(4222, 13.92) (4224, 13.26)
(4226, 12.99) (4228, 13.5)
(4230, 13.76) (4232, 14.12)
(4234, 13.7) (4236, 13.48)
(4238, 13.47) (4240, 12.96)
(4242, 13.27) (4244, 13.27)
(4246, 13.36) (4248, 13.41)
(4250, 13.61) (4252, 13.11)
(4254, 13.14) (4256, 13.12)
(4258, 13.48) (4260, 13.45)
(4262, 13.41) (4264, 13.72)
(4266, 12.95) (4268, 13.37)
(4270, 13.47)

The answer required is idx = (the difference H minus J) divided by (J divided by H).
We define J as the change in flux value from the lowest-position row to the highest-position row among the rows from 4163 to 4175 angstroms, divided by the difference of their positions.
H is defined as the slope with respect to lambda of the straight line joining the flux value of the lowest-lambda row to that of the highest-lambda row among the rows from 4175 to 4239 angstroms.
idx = 0.0044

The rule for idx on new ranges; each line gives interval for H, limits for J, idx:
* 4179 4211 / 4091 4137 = 0.0155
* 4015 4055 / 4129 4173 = 0.0229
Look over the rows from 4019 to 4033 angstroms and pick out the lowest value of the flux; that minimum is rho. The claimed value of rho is 5.683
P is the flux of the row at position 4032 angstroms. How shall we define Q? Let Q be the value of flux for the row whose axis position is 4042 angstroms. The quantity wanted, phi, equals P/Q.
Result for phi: 1.05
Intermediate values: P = 12.8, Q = 12.24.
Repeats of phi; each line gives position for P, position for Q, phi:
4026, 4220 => 0.45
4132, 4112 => 1.04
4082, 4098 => 1.07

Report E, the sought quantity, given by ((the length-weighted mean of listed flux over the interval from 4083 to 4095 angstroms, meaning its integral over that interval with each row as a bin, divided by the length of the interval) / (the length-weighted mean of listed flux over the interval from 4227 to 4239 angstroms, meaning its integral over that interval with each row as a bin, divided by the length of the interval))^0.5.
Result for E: 0.98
